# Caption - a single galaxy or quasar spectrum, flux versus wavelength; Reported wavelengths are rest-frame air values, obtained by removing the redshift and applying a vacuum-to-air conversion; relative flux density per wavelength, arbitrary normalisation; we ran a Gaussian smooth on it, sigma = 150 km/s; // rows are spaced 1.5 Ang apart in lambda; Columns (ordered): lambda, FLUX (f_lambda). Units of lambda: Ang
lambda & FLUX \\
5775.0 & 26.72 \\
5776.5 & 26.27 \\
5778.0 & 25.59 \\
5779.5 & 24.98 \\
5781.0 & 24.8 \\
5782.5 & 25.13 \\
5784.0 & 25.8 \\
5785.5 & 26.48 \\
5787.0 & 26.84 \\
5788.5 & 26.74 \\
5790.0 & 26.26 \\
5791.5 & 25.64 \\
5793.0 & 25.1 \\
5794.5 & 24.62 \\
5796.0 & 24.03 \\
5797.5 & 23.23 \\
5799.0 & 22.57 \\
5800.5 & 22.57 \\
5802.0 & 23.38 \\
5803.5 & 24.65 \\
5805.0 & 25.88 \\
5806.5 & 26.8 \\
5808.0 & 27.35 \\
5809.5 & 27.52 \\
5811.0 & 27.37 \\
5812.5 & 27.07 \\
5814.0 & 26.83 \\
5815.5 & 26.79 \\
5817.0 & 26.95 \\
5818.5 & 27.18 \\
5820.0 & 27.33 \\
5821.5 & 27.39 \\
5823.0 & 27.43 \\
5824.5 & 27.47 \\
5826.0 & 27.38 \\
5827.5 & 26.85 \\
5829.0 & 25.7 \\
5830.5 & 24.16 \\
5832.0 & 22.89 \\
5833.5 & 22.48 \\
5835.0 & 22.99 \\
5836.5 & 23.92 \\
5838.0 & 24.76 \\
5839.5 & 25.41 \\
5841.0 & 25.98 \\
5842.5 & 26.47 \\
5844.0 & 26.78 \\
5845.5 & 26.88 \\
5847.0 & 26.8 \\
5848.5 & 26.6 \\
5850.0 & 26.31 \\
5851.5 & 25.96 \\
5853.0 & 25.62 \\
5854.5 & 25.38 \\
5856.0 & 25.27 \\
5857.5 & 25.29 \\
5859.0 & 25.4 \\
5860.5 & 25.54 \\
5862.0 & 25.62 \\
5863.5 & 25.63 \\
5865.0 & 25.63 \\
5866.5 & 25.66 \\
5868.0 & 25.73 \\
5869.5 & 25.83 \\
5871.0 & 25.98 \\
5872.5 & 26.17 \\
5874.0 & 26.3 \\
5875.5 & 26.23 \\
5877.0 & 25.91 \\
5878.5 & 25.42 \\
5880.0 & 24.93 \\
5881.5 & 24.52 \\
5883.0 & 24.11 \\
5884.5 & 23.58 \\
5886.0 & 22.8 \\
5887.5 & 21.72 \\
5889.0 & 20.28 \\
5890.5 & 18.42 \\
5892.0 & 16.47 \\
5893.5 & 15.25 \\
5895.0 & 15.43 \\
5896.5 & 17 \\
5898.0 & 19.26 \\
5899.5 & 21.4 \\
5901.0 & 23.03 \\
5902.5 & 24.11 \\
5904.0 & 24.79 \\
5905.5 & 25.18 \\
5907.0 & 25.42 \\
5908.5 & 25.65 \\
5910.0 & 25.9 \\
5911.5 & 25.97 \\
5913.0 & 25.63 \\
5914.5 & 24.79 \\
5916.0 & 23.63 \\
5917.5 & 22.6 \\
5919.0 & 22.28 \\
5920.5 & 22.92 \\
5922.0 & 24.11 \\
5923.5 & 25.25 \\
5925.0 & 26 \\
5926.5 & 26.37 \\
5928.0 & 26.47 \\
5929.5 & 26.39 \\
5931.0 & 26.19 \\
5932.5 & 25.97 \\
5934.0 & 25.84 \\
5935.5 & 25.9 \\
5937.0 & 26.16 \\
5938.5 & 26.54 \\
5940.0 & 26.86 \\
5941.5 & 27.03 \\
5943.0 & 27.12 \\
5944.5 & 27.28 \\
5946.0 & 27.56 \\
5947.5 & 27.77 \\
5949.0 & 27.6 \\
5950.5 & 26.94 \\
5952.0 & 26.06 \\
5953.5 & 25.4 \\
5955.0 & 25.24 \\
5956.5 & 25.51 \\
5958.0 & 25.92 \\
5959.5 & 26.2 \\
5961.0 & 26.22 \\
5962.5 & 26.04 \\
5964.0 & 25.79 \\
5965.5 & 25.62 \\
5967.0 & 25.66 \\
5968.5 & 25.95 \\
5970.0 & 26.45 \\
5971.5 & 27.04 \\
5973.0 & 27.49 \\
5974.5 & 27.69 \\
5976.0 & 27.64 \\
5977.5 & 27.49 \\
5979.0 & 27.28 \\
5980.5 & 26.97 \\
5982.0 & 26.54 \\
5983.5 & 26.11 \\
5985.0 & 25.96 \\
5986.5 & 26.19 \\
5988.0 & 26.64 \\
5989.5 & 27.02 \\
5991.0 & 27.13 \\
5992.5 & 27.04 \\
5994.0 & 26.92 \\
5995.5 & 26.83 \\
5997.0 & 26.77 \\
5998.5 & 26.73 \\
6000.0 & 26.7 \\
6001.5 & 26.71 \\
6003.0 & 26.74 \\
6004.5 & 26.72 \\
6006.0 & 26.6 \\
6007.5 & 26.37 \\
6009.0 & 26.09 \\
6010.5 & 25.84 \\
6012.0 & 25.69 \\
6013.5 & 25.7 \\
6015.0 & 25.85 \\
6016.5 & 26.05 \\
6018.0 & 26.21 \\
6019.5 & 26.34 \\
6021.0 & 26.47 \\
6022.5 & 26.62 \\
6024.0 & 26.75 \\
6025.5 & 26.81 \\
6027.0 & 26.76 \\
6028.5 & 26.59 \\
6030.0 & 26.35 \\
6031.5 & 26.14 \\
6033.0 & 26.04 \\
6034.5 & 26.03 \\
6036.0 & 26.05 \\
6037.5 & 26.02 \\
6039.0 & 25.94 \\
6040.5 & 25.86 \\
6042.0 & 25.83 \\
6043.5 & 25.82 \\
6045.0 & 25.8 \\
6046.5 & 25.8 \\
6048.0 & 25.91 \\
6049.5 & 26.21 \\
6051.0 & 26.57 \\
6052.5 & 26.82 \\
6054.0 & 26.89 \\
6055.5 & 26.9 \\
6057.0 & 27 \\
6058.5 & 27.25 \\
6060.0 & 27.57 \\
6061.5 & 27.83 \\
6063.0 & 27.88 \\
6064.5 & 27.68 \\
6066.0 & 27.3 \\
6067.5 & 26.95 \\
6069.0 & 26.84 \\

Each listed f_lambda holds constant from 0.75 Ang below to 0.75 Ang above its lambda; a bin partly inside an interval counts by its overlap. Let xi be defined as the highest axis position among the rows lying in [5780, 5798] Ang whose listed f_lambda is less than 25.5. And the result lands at 5797.5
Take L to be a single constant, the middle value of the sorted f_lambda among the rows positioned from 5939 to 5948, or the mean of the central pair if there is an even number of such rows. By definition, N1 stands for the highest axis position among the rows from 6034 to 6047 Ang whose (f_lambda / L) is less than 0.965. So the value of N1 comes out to 6046.5 Ang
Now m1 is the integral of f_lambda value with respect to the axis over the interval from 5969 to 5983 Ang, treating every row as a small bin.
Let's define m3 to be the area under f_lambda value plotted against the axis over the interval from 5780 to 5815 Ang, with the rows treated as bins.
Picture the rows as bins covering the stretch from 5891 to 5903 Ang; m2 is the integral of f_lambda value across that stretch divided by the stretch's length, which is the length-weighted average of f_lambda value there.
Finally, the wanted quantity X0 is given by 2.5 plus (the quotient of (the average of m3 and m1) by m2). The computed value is 36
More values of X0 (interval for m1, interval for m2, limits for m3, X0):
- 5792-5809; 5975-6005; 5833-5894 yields 38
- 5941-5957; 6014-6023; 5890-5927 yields 27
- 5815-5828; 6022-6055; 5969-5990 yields 20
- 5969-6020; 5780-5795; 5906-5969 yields 60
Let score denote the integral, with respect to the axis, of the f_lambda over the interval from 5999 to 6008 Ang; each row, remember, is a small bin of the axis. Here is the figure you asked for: 240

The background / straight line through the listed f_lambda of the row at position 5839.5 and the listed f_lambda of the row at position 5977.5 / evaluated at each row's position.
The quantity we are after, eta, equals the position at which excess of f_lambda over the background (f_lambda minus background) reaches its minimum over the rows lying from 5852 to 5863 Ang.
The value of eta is 5857.5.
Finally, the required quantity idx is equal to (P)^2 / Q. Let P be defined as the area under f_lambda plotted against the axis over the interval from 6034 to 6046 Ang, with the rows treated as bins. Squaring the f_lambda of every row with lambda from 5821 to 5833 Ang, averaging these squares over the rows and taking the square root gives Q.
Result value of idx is 3689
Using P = 311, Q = 26.21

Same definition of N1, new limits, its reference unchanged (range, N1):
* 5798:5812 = 5805.0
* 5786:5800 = 5799.0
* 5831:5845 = 5841.0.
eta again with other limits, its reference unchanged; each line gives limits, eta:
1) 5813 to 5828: 5827.5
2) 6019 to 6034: 6033.0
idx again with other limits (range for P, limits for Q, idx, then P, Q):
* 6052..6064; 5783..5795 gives 4132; 327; 25.95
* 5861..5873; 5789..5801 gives 3937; 309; 24.29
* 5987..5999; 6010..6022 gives 3997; 322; 26.02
